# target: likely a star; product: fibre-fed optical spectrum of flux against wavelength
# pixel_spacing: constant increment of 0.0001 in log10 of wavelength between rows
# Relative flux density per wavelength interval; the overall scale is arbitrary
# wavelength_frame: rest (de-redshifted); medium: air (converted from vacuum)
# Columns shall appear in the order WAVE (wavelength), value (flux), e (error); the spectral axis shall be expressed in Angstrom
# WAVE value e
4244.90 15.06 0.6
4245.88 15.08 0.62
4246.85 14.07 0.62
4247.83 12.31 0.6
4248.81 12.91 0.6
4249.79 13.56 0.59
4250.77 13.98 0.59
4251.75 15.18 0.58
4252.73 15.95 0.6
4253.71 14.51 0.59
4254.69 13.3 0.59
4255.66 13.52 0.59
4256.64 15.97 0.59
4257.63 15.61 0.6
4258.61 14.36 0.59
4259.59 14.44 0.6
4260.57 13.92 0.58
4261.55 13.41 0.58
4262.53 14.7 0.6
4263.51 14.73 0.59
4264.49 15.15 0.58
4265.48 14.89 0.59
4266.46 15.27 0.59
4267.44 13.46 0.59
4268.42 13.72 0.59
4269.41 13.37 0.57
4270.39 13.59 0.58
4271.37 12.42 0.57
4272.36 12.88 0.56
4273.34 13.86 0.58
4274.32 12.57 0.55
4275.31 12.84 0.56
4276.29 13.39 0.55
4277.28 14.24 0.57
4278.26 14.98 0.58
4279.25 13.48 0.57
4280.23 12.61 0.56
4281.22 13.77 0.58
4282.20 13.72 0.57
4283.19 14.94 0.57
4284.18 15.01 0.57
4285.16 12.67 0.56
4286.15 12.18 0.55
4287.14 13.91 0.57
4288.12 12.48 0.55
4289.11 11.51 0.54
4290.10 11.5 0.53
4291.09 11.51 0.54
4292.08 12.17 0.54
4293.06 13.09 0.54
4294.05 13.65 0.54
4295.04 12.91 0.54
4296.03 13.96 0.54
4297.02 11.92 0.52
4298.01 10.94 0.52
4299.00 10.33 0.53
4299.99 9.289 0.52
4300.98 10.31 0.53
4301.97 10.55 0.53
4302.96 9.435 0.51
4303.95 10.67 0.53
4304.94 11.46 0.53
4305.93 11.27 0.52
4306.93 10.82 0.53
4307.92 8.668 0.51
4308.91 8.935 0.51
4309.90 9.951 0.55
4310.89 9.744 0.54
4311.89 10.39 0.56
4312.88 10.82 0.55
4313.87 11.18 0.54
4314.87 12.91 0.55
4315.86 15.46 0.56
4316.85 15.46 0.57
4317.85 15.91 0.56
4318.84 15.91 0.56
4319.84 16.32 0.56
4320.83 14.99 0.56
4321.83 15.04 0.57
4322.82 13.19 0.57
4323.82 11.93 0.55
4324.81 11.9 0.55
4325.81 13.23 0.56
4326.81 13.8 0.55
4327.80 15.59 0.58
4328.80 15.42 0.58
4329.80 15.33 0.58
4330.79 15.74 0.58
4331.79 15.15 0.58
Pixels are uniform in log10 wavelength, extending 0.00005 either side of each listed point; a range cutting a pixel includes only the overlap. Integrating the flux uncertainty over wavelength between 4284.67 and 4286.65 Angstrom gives 1.10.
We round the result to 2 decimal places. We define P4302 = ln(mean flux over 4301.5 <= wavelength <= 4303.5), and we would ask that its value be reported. 2.30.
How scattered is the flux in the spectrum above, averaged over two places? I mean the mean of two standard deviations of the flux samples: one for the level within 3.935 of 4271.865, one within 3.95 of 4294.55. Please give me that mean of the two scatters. 0.8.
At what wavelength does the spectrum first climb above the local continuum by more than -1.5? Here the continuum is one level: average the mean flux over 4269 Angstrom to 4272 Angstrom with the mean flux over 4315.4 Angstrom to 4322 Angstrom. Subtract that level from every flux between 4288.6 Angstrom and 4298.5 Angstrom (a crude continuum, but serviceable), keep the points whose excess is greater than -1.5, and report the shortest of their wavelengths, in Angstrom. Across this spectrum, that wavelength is 4293.06 Angstrom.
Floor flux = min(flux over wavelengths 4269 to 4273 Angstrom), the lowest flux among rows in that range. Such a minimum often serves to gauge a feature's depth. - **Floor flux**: 12.42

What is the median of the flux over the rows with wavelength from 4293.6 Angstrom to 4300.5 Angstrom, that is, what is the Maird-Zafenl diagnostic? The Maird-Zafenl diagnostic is 11.9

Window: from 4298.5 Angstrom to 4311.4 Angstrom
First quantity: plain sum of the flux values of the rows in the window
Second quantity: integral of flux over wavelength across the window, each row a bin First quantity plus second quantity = 262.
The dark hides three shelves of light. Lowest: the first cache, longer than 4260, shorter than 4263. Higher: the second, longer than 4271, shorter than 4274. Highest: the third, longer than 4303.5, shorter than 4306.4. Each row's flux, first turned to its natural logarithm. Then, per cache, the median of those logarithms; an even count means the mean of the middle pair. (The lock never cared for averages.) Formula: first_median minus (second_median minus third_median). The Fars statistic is 2.50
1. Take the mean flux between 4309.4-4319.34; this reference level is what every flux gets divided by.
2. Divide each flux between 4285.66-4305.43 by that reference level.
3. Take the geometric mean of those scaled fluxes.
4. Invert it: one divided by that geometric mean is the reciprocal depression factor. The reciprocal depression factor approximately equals 1.10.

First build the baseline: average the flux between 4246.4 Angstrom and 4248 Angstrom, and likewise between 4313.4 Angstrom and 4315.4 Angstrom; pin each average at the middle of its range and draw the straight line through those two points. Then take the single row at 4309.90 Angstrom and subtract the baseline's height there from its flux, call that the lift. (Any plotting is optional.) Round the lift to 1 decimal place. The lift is -2.2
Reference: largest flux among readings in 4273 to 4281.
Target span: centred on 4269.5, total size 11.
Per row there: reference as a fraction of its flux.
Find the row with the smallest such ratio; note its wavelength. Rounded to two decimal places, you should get 4266.46 Angstrom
